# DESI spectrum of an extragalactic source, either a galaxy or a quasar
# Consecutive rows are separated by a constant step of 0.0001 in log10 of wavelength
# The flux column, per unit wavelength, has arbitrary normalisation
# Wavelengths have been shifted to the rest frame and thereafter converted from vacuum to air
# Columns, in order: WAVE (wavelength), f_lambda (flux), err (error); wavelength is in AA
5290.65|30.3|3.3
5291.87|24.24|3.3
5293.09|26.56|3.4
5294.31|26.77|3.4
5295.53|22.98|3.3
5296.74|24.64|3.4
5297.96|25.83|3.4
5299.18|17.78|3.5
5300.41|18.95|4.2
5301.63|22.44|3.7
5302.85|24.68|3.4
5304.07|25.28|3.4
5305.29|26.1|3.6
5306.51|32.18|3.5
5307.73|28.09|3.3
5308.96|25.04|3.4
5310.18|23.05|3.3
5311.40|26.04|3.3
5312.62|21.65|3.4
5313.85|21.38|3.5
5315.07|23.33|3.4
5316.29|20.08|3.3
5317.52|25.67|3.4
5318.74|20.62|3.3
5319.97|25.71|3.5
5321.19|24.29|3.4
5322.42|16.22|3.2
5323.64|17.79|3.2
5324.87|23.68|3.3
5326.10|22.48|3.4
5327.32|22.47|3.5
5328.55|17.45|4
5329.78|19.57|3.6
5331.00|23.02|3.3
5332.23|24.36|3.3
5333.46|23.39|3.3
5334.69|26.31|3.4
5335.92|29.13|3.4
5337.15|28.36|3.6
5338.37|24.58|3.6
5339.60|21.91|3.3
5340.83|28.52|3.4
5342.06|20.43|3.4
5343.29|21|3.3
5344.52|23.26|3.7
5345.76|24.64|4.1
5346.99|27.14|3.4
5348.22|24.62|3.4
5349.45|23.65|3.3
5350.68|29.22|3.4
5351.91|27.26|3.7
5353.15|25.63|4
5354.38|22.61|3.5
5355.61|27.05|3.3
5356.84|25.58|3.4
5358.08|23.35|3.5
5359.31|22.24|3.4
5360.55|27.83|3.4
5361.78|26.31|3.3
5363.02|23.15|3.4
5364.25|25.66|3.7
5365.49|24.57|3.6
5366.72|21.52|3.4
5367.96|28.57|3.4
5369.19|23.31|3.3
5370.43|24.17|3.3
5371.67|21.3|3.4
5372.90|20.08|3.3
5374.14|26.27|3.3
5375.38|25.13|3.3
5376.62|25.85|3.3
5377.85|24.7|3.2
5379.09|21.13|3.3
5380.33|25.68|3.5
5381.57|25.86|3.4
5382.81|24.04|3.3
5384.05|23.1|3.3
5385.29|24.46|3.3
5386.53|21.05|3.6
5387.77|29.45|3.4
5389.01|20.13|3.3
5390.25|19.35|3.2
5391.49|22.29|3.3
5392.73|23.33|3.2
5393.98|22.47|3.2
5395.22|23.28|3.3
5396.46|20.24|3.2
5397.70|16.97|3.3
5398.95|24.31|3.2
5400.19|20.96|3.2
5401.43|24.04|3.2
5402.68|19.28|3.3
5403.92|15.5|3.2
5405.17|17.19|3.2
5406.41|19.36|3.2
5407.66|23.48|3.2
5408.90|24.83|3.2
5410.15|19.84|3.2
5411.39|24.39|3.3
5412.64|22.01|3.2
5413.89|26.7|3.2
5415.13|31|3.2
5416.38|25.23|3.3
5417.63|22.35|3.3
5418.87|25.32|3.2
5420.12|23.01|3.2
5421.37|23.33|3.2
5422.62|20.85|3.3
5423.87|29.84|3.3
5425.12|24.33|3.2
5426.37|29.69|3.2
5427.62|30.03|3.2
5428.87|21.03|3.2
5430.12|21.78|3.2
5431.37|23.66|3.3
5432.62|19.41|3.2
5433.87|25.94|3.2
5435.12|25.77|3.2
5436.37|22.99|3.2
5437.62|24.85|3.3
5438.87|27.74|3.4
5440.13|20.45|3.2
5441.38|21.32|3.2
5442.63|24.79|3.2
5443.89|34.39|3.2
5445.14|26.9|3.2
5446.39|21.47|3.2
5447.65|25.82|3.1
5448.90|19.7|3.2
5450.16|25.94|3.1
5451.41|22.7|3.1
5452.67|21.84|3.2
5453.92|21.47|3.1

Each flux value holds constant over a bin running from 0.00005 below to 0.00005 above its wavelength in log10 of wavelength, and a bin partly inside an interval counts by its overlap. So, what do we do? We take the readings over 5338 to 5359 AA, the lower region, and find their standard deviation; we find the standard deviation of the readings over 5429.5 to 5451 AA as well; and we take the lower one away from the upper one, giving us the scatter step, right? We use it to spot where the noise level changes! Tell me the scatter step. 1.1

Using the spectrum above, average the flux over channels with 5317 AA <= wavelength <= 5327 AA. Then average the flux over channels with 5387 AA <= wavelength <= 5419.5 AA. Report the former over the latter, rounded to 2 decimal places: 0.98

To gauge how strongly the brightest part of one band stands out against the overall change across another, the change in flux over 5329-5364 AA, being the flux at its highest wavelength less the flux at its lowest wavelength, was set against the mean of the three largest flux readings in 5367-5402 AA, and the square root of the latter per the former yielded 3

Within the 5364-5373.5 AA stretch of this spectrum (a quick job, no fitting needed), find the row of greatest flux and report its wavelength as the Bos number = 5367.96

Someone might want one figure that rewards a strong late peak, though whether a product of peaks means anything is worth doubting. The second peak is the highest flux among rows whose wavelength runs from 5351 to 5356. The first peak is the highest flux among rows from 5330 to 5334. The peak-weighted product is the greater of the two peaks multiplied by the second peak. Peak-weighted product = 743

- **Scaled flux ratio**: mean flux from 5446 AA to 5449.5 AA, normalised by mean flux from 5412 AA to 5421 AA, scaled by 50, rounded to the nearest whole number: 45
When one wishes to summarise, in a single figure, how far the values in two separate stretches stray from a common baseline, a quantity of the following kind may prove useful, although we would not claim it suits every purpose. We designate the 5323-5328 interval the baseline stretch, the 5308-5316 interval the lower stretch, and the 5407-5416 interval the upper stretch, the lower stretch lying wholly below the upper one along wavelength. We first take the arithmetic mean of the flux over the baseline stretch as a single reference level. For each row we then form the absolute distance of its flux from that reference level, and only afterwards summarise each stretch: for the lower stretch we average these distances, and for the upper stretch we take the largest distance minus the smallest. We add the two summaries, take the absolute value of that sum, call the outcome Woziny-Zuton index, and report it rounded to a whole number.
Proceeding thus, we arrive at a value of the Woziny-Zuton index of 11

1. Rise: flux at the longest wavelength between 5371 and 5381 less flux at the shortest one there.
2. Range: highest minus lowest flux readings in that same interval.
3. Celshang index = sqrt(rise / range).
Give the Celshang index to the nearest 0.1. 0.8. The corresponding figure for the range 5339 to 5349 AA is 0.6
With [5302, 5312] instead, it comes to 0.4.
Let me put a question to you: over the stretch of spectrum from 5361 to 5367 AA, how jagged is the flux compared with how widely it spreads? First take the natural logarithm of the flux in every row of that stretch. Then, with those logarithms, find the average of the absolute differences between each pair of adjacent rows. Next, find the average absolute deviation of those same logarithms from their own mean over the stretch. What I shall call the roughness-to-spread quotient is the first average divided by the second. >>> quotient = 1.6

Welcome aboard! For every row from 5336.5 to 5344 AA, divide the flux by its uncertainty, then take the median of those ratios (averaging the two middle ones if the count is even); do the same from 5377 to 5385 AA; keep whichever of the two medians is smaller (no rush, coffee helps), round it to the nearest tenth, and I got 6.7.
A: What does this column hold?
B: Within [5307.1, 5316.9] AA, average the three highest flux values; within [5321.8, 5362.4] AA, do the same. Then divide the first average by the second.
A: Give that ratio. 0.91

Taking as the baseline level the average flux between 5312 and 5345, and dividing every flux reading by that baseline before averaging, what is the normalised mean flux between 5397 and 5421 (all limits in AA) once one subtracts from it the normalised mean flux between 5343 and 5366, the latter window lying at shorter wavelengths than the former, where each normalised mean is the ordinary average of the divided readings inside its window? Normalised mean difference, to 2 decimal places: -0.11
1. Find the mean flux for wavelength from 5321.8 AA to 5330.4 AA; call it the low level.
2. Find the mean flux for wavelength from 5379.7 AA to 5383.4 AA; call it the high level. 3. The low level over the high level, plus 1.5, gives 2.29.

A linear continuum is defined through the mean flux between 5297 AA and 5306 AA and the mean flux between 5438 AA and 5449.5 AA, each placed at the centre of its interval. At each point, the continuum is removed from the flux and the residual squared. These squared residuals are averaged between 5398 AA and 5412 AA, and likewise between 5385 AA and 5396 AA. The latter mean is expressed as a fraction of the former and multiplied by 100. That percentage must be 49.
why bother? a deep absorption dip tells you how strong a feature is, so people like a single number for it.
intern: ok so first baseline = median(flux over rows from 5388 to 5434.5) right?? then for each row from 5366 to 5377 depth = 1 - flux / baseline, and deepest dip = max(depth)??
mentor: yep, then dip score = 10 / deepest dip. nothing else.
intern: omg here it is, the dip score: 79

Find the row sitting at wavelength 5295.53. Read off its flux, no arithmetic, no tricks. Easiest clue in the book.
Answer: 22.98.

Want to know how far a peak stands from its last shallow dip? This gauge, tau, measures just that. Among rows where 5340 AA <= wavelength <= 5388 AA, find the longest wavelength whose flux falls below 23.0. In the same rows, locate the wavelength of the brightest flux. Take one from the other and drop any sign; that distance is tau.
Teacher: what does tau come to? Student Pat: 1.2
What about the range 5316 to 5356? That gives 3.7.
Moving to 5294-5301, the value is 6.1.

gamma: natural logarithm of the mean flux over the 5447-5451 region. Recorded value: 3.17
